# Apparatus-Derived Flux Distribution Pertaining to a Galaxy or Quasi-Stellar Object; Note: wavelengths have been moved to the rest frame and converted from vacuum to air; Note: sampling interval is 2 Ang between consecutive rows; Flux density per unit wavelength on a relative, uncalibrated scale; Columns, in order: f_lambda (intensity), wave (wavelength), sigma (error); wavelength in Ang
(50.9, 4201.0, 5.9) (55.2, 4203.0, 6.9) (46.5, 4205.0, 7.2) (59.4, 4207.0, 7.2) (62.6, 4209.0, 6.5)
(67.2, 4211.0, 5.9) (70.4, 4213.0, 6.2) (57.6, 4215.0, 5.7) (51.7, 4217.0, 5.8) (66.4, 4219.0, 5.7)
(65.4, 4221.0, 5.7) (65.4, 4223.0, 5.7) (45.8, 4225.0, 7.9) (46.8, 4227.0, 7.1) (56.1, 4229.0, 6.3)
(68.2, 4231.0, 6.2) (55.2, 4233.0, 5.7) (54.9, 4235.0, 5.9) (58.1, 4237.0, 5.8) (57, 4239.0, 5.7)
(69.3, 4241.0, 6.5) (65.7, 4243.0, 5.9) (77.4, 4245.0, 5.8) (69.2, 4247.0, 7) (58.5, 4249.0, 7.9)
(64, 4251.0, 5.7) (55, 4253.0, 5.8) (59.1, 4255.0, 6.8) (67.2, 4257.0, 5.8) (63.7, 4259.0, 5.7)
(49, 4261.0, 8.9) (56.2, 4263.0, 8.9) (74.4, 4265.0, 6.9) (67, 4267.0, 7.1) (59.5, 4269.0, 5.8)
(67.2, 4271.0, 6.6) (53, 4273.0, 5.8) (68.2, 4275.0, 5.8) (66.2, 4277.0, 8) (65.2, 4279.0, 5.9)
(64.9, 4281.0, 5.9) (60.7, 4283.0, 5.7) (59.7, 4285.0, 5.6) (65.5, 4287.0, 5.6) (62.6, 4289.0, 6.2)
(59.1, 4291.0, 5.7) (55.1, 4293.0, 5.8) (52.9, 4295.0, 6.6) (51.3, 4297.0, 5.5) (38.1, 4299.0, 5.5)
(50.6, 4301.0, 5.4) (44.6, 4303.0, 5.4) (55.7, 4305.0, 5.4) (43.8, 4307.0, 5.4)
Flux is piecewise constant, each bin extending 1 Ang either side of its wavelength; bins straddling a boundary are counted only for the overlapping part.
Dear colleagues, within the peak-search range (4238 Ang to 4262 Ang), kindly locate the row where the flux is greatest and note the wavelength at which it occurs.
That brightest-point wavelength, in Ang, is 4245.0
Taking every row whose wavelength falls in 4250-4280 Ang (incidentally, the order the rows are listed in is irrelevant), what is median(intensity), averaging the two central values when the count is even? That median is 64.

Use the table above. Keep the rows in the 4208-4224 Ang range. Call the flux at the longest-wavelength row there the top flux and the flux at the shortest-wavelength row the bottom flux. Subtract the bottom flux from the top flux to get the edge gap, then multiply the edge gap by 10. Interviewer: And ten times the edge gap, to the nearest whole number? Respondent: 28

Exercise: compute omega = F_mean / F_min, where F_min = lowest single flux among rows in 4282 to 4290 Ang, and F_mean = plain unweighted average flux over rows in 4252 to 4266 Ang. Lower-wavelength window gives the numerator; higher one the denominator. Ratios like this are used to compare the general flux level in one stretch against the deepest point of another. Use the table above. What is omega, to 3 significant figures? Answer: 1.02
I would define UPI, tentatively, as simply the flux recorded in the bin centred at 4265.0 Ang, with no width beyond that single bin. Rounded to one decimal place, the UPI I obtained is 74.4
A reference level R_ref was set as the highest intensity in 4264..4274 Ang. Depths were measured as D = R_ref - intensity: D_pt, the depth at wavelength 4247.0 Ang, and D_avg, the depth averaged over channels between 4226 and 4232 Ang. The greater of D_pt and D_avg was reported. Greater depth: 17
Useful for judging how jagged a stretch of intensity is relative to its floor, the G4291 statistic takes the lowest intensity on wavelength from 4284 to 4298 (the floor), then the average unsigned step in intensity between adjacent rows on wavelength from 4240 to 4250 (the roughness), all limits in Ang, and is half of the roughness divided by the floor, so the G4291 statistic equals 0.083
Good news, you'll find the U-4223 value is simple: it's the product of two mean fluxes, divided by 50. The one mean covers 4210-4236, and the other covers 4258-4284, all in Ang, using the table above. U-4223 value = 74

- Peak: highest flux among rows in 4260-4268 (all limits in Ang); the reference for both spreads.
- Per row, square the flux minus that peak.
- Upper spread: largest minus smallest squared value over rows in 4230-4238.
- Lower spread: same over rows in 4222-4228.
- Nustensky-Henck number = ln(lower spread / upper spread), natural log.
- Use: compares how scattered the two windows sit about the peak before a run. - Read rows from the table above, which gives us 0.8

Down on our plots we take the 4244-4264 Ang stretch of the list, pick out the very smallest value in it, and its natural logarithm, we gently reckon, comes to 3.892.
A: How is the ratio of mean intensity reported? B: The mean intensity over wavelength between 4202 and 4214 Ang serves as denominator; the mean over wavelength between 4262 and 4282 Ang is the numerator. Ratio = 1.07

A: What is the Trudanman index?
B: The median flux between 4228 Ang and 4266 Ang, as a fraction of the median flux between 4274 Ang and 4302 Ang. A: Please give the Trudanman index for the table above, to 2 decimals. 0.98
